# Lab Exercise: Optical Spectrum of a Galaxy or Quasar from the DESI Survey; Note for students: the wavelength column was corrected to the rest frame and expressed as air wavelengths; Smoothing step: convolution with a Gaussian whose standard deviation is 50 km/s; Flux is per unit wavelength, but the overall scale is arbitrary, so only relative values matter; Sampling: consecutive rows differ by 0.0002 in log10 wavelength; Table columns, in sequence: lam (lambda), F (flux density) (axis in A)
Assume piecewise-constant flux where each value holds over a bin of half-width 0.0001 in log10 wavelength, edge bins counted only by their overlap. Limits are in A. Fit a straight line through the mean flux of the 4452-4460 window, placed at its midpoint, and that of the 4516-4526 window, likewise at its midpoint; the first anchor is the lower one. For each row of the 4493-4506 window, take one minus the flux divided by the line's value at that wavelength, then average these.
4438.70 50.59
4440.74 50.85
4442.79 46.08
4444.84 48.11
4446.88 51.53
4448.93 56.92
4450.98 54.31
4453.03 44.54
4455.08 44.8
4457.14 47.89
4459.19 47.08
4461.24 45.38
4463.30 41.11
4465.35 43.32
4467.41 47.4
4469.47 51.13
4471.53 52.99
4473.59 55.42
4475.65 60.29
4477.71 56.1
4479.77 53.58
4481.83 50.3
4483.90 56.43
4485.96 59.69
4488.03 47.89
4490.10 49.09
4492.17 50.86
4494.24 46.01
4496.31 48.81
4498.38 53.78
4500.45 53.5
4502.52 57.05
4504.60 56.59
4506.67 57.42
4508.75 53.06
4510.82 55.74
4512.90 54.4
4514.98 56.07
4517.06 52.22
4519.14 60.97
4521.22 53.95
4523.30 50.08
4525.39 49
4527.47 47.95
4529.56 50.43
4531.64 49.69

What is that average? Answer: -0.034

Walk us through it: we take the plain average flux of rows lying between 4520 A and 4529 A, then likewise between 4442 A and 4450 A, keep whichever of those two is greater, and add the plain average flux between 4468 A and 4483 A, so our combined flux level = 105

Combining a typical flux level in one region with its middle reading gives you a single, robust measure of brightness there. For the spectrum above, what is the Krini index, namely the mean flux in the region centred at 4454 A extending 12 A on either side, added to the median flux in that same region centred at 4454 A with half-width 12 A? 94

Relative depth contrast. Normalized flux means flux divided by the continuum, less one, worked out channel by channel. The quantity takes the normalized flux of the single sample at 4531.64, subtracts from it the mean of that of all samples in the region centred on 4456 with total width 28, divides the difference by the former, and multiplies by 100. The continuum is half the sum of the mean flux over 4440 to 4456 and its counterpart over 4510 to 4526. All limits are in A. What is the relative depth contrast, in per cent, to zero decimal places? -86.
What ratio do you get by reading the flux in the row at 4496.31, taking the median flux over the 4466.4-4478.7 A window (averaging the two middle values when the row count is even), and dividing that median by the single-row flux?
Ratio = 1.11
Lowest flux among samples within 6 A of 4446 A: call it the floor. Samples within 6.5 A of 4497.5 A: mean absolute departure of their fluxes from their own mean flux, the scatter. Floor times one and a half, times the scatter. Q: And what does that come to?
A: 215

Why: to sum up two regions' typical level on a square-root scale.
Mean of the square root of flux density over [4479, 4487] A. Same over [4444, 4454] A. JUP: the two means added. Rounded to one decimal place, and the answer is 14.6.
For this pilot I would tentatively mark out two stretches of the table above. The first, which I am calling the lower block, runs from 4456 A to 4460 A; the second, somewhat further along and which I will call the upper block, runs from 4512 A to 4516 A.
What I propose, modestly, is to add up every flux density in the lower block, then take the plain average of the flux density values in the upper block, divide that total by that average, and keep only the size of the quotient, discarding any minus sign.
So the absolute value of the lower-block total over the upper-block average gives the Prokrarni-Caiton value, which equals 1.72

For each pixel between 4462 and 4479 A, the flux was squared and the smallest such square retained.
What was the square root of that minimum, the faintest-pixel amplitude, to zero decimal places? 41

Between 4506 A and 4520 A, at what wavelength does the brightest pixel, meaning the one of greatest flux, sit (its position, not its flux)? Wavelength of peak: 4519.14 A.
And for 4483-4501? 4485.96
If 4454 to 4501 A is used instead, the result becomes 4475.65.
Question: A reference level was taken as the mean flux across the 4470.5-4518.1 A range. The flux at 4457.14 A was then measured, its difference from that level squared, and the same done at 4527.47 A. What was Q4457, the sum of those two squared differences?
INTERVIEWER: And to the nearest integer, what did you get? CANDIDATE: 69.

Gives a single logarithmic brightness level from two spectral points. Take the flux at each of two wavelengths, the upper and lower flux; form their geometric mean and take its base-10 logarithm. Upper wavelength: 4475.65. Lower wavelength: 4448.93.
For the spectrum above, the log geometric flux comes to 1.77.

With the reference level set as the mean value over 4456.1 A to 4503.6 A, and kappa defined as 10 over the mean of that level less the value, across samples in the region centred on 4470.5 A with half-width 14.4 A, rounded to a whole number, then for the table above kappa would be 20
